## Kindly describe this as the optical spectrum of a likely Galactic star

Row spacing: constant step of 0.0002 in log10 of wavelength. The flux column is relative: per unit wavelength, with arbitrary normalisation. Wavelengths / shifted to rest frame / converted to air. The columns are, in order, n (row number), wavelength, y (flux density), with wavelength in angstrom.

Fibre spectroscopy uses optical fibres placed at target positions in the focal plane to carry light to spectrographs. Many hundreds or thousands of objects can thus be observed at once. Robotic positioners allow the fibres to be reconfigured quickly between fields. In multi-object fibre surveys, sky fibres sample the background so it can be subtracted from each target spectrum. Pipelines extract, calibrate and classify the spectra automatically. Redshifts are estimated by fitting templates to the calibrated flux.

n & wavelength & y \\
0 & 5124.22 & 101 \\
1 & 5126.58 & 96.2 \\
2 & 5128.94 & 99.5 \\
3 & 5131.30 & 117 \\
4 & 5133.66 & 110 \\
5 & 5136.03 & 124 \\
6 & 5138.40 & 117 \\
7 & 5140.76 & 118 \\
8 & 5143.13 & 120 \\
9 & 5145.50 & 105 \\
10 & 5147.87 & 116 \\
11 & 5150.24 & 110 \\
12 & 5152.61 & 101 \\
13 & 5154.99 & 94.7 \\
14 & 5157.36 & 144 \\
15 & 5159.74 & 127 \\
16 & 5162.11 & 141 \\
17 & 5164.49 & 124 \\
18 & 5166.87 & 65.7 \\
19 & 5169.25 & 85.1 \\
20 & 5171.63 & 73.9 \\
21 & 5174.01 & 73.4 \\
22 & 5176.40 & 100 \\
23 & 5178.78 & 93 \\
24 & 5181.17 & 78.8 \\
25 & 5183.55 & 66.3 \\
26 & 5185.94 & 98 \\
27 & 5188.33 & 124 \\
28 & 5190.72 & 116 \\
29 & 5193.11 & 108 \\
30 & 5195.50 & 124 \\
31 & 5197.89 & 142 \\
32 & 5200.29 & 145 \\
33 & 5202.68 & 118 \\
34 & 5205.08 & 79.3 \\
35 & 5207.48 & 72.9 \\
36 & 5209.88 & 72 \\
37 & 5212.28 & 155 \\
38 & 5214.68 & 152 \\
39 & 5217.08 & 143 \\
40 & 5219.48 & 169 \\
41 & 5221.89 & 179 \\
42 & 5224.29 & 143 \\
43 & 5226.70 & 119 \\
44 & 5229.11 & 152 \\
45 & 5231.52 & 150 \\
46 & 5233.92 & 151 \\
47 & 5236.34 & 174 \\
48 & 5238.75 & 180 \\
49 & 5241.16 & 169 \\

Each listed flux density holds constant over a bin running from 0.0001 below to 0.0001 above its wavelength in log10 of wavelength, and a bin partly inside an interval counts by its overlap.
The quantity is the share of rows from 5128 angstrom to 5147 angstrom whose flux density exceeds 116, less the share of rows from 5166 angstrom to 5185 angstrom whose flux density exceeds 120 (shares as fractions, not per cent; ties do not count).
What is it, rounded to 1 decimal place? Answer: 0.6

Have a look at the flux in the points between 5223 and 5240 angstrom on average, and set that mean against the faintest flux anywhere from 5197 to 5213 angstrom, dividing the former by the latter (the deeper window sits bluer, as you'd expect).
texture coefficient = 2.12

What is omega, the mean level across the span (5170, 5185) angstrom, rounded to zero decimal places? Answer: 81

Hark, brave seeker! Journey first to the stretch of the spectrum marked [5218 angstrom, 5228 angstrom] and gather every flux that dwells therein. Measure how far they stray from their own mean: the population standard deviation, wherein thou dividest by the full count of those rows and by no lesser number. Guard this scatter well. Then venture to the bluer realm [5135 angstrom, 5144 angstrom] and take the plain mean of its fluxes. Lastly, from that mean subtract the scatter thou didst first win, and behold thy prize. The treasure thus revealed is 96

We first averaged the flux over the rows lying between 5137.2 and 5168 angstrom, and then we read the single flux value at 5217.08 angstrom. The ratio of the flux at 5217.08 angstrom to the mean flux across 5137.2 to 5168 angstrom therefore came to 1.25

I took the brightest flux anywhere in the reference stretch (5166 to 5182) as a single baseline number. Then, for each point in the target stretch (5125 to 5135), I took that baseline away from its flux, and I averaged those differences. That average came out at 6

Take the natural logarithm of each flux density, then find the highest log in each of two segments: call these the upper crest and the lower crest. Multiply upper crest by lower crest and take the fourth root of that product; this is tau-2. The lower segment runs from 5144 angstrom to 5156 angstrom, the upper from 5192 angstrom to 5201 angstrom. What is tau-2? 2.21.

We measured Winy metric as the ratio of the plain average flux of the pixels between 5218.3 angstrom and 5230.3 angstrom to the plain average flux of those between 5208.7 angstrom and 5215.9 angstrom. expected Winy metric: 1.2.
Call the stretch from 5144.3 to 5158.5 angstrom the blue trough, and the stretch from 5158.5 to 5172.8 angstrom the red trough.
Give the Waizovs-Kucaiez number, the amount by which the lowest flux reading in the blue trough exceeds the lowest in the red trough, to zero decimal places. 29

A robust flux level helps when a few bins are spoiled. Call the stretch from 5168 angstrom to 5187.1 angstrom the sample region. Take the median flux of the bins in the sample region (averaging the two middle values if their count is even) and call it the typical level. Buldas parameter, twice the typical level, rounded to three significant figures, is 164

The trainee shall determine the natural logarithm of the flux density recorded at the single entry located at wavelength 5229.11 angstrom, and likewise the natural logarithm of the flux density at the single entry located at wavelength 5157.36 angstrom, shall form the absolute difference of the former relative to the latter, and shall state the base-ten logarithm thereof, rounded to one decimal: -1.3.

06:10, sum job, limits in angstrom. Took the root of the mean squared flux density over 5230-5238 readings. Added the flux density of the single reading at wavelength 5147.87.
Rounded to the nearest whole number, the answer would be 275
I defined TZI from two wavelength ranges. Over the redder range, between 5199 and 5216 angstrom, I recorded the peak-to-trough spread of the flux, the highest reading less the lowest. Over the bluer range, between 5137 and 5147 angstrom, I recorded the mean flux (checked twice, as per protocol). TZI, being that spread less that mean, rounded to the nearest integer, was -32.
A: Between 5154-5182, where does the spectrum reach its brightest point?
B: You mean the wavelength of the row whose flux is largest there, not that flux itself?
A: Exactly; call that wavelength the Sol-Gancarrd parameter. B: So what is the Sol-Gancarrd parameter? 5157.36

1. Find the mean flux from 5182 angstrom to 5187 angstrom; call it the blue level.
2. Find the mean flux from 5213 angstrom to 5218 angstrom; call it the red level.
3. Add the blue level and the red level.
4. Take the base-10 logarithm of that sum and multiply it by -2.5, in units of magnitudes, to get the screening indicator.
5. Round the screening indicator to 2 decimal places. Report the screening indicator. -5.90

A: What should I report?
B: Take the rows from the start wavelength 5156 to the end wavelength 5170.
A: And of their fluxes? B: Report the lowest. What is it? 65.7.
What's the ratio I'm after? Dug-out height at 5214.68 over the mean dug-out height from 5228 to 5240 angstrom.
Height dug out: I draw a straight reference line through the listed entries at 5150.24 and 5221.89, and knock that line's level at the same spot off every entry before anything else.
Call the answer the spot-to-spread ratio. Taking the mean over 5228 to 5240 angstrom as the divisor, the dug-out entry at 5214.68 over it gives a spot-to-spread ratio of 0.7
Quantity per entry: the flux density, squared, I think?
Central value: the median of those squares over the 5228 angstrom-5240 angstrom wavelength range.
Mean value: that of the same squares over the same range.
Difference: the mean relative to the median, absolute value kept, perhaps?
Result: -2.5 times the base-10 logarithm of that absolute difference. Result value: -8.7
